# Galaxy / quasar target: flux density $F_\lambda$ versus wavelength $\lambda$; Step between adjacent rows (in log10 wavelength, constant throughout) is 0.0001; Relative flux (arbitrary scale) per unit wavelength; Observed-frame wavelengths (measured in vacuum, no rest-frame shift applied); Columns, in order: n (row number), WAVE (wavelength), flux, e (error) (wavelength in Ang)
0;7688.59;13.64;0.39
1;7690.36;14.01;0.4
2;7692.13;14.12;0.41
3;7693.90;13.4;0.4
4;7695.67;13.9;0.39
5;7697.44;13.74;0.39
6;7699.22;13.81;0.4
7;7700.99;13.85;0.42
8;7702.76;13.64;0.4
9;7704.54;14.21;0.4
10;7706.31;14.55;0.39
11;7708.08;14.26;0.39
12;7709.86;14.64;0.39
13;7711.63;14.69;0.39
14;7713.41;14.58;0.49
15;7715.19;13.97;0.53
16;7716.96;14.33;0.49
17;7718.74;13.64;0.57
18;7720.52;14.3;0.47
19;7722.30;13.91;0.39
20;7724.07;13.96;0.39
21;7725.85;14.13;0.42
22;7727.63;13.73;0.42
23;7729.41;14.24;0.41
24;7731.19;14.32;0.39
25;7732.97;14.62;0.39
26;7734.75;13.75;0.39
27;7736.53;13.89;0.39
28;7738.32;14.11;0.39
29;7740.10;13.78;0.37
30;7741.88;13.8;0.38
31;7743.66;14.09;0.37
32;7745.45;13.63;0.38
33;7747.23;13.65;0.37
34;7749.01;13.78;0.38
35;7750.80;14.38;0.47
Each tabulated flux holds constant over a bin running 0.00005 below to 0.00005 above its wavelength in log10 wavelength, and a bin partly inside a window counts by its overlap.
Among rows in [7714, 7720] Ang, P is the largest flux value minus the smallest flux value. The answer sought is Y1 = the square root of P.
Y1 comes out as 0.83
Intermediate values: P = 0.7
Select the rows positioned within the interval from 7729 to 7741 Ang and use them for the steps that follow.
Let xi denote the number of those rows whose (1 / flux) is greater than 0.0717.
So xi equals 3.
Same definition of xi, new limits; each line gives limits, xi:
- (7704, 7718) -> 0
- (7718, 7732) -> 3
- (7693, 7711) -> 6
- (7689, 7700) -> 4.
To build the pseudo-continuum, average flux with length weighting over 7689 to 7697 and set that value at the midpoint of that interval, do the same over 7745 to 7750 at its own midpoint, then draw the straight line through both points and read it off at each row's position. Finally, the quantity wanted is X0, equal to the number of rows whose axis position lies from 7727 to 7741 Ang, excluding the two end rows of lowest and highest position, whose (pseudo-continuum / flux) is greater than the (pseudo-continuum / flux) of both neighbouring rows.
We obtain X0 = 1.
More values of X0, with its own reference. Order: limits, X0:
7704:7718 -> 2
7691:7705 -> 3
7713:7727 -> 3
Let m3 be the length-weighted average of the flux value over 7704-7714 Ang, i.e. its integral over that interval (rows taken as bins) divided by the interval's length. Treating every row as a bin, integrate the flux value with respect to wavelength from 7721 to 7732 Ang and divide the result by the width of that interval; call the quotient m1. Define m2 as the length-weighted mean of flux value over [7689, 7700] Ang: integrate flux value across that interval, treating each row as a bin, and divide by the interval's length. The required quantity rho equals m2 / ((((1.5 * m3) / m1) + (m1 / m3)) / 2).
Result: 11.0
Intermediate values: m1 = 14.1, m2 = 13.8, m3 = 14.5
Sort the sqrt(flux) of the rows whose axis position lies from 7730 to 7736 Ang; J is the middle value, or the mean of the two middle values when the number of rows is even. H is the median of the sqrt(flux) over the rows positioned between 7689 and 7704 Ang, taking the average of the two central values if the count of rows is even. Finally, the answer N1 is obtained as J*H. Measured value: 14.1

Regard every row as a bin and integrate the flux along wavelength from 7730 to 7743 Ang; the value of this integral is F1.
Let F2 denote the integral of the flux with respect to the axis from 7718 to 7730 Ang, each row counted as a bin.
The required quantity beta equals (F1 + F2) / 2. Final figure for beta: 175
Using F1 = 183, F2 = 168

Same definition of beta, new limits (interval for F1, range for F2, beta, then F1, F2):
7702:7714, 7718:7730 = 170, 172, 168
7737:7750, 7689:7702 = 180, 180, 180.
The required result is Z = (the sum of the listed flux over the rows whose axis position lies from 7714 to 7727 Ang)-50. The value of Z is 48.2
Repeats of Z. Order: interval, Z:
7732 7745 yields 48.0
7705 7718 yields 51.0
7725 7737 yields 48.7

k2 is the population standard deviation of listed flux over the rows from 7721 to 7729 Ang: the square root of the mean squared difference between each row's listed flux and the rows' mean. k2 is 0.14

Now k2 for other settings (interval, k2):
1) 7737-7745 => 0.16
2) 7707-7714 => 0.17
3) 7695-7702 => 0.06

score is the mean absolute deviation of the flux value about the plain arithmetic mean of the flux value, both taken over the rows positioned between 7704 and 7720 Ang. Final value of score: 0.27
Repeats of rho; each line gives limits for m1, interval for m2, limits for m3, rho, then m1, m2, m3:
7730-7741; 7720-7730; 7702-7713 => 11.2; 14.1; 14.0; 14.3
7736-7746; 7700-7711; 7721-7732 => 11.3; 13.9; 14.2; 14.1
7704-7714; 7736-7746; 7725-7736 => 11.2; 14.5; 13.9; 14.1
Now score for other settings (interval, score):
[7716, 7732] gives 0.22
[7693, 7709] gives 0.27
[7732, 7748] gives 0.23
